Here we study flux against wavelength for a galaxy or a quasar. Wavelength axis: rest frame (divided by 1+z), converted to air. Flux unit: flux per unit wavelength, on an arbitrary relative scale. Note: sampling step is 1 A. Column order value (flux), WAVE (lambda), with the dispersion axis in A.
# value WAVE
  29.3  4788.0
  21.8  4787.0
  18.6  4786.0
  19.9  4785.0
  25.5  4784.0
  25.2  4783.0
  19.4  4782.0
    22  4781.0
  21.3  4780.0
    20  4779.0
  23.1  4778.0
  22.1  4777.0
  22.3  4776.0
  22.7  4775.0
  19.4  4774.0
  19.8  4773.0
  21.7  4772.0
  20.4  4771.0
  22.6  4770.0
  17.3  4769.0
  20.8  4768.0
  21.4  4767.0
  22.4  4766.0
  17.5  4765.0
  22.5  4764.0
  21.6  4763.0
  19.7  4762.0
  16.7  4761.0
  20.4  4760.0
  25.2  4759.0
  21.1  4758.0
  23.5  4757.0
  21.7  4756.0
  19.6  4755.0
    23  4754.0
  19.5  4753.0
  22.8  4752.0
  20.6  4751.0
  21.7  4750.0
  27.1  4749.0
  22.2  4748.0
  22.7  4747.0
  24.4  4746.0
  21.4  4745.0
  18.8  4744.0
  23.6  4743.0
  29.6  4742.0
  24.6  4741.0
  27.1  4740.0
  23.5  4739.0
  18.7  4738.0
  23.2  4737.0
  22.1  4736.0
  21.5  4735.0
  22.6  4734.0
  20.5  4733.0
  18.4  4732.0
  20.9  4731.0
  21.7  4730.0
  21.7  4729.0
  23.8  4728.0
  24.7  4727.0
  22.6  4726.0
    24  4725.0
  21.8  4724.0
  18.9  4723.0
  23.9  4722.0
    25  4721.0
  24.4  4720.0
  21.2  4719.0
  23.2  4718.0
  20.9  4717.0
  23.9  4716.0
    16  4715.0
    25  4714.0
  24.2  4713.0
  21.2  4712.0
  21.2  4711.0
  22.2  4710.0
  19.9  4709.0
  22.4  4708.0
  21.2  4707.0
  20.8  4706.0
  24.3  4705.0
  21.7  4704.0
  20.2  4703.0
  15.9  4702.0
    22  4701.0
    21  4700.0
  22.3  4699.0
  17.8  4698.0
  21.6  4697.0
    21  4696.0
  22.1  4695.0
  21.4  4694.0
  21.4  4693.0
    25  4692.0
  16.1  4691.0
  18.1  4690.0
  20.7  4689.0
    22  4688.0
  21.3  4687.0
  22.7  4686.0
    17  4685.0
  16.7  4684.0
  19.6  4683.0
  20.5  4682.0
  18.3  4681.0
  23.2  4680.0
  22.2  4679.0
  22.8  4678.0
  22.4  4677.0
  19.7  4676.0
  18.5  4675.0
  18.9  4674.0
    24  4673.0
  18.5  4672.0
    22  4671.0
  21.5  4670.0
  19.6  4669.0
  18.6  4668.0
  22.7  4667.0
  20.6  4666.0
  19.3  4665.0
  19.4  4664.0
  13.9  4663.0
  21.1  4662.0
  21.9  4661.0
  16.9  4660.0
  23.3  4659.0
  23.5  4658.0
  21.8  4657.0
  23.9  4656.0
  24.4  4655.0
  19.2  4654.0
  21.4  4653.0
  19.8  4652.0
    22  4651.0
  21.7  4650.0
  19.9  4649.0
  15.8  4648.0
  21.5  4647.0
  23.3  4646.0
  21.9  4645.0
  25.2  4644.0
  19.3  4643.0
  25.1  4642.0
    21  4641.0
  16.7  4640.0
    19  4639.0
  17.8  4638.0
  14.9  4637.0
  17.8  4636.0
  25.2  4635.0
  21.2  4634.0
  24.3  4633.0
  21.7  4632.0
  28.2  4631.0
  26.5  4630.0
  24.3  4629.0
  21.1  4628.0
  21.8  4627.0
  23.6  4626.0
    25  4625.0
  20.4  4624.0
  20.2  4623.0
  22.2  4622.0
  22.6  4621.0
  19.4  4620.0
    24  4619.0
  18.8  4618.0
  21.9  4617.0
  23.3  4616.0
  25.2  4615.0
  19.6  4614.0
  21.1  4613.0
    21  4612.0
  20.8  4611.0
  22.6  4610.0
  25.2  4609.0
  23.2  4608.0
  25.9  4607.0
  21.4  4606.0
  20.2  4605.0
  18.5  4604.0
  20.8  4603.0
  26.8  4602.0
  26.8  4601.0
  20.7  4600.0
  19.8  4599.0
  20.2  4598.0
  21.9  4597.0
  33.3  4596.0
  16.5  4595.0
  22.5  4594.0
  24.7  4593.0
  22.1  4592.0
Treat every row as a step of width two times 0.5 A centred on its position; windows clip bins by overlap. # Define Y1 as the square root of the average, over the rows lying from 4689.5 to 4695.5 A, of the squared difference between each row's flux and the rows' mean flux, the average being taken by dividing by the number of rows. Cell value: 2.87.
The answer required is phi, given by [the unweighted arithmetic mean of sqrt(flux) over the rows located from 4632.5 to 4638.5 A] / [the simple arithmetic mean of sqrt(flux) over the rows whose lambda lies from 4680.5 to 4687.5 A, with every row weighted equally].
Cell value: 1.02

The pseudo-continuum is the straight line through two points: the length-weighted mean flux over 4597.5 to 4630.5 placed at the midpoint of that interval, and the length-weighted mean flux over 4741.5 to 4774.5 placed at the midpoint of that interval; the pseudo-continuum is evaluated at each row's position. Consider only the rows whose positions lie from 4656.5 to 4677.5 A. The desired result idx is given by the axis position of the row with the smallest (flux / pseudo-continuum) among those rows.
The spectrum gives 4663.0 A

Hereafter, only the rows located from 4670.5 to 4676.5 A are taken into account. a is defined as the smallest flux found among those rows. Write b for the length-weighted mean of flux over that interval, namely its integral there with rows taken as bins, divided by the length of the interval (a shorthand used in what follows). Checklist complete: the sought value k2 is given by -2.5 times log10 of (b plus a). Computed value -3.97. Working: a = 18.5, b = 20.3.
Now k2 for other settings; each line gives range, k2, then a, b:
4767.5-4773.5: -3.94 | 17.3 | 20.4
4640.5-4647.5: -4.05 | 19.3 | 22.5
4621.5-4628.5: -4.06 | 20.2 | 22.0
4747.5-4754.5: -4.06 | 19.5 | 22.4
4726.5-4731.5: -4.10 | 20.9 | 22.6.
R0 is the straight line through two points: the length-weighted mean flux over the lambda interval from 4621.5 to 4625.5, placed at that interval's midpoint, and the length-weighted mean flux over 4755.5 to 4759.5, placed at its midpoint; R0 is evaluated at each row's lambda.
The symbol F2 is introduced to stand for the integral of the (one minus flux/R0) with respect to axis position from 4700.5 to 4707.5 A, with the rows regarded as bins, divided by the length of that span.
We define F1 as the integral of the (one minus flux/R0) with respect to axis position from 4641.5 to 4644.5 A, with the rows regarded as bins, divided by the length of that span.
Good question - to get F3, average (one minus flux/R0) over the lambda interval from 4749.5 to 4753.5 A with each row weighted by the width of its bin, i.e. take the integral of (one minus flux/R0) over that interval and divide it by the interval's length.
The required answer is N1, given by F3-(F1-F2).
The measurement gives 0.20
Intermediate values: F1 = -0.051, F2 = 0.07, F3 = 0.074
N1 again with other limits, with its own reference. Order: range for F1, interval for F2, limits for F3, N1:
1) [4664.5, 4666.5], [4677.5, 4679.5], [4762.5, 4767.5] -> -0.03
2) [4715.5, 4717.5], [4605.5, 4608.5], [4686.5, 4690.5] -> 0.00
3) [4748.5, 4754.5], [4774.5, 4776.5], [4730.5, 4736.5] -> 0.08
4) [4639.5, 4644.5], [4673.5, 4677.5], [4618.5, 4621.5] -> 0.08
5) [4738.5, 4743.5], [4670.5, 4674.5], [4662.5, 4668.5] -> 0.33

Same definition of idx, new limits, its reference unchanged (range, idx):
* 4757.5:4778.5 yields 4761.0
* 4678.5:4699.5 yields 4691.0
